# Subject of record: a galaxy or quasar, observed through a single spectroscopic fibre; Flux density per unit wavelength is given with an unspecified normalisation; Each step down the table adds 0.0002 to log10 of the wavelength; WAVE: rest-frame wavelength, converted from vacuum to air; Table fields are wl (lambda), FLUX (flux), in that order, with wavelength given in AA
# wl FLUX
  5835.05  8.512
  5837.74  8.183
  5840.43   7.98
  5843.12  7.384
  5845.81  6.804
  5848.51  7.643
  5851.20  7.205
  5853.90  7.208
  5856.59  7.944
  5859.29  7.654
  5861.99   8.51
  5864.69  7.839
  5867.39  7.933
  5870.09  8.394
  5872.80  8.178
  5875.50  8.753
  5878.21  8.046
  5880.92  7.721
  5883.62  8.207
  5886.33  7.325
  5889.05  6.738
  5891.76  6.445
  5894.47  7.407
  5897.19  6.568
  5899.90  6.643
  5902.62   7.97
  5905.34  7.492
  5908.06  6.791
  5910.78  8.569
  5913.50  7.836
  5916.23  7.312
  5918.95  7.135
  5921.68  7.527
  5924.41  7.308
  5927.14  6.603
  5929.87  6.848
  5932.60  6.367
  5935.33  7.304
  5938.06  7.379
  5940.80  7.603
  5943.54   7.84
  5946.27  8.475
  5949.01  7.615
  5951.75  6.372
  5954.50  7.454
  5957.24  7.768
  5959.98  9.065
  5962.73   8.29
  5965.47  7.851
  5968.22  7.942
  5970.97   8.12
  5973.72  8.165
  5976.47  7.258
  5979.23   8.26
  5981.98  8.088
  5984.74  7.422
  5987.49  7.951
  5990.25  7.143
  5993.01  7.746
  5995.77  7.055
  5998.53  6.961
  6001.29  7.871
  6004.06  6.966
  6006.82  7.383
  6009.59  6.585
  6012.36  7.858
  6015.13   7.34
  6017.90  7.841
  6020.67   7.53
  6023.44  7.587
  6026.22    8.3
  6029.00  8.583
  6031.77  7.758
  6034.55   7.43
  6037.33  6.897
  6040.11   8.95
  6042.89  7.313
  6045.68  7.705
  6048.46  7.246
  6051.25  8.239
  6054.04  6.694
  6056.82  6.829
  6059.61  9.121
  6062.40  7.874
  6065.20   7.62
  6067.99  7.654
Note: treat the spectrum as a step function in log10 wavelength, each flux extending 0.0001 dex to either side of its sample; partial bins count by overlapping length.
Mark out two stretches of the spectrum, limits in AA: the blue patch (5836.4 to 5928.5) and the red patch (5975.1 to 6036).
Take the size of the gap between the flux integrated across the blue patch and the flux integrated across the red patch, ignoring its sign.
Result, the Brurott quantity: 235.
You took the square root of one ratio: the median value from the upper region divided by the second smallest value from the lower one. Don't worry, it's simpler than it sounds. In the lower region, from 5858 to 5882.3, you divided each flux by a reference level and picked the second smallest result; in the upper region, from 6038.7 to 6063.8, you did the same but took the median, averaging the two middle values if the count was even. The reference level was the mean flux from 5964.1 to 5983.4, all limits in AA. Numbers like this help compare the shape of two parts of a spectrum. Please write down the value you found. 1.00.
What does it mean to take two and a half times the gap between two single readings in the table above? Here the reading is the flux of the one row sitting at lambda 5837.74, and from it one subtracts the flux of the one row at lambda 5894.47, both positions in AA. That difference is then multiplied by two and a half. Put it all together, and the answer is 2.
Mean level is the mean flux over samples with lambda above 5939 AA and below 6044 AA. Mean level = 7.70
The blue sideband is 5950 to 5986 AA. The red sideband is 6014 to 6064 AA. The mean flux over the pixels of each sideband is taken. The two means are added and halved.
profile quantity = 7.79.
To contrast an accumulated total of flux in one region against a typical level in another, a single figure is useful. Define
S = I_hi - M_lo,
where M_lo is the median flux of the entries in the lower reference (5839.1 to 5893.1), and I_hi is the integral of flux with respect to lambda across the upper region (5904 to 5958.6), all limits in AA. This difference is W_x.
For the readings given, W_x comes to 395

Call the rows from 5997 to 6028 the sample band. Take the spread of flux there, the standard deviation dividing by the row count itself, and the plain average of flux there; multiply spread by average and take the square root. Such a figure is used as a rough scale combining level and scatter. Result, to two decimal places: 1.88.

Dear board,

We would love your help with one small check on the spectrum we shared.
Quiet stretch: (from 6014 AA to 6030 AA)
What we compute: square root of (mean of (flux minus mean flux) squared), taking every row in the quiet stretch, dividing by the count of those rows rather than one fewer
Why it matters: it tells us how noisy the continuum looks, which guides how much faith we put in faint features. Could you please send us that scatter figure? 0.44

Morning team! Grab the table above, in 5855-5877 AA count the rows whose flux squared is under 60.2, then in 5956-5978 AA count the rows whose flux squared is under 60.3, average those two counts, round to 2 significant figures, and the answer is 1.0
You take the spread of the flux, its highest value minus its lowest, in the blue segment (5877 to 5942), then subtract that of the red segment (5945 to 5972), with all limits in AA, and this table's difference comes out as -0.5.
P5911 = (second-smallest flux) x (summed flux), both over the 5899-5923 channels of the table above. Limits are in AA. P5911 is 457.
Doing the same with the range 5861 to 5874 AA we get 324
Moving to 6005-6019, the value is 272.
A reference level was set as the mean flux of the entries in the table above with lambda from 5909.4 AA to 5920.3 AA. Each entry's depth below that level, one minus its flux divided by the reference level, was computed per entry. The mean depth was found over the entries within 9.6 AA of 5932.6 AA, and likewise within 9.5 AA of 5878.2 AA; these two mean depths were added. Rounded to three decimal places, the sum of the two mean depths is 0.036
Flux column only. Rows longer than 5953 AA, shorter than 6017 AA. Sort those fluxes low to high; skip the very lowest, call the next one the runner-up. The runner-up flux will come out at 6.961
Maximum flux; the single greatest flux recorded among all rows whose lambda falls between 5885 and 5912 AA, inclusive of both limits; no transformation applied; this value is 8.569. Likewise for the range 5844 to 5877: 8.753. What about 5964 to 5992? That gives 8.26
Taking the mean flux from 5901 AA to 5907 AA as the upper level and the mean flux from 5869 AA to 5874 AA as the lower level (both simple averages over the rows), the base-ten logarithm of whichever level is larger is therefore 0.918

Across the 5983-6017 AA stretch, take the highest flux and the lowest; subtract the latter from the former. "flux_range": 1.37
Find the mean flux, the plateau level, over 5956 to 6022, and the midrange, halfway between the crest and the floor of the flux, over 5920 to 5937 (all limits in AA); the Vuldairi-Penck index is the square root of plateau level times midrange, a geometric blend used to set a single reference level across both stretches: 7.31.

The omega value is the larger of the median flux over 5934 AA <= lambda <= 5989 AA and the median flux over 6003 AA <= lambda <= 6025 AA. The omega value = 7.85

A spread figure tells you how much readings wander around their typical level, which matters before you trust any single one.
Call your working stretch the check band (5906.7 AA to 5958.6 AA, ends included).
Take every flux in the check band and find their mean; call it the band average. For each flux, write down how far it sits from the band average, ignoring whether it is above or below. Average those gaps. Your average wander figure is 0.455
